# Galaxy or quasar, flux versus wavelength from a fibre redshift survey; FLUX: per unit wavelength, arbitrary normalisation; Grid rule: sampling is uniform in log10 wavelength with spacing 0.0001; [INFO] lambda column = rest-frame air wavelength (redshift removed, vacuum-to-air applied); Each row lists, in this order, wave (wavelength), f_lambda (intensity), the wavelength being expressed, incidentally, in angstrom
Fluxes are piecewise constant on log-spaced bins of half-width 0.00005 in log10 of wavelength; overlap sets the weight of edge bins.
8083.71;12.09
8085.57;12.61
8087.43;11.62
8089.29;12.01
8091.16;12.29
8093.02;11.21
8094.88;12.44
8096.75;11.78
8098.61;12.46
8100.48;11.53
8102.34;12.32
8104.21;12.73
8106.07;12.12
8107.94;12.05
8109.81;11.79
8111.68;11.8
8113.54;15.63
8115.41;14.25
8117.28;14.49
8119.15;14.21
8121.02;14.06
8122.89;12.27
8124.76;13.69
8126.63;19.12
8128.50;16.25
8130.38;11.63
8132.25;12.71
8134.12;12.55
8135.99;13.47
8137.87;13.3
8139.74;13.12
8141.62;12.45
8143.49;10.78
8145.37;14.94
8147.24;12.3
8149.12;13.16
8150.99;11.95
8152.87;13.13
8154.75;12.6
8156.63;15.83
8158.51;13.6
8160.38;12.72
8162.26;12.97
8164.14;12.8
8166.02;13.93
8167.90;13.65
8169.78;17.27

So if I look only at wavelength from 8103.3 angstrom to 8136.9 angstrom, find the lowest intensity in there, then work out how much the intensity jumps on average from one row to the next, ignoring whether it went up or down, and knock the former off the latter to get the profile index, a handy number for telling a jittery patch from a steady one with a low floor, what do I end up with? -10.2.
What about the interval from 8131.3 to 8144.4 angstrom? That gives -10.2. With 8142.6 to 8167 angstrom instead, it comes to -9.2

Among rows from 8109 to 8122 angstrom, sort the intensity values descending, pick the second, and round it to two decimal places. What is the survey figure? 14.49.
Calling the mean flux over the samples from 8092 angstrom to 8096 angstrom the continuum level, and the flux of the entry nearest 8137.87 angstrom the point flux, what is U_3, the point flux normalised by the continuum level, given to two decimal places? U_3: 1.12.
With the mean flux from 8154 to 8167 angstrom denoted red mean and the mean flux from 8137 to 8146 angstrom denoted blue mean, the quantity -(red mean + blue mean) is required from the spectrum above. -26.4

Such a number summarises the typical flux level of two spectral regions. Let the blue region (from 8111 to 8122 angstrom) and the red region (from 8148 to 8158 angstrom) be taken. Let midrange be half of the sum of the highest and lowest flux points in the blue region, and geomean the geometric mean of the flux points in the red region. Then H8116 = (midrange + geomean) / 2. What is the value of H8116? 13.5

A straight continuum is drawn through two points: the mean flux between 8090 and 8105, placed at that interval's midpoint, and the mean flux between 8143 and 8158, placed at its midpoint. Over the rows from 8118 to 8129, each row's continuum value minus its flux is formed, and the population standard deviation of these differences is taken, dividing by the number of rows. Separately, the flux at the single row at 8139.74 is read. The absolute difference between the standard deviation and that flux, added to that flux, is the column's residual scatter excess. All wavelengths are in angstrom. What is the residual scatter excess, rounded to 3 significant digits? 24.1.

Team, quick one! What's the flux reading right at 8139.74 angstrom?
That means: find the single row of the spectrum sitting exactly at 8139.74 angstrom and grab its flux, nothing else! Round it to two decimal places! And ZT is 13.12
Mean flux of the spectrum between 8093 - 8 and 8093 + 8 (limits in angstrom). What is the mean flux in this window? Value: 12.0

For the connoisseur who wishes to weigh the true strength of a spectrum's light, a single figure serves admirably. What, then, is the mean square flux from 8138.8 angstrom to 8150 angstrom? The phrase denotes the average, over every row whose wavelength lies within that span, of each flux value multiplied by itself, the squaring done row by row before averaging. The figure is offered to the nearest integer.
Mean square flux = 165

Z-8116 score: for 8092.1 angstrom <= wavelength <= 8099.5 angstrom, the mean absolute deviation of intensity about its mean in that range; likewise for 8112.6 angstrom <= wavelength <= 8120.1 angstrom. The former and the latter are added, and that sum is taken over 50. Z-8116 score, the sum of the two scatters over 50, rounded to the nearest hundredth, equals 0.02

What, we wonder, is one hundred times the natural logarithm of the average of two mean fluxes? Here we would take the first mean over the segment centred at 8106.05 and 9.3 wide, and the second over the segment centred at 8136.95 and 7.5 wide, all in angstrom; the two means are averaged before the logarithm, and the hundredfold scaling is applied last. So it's 254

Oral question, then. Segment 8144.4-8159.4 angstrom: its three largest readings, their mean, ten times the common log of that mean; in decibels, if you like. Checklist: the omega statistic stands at 11.7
